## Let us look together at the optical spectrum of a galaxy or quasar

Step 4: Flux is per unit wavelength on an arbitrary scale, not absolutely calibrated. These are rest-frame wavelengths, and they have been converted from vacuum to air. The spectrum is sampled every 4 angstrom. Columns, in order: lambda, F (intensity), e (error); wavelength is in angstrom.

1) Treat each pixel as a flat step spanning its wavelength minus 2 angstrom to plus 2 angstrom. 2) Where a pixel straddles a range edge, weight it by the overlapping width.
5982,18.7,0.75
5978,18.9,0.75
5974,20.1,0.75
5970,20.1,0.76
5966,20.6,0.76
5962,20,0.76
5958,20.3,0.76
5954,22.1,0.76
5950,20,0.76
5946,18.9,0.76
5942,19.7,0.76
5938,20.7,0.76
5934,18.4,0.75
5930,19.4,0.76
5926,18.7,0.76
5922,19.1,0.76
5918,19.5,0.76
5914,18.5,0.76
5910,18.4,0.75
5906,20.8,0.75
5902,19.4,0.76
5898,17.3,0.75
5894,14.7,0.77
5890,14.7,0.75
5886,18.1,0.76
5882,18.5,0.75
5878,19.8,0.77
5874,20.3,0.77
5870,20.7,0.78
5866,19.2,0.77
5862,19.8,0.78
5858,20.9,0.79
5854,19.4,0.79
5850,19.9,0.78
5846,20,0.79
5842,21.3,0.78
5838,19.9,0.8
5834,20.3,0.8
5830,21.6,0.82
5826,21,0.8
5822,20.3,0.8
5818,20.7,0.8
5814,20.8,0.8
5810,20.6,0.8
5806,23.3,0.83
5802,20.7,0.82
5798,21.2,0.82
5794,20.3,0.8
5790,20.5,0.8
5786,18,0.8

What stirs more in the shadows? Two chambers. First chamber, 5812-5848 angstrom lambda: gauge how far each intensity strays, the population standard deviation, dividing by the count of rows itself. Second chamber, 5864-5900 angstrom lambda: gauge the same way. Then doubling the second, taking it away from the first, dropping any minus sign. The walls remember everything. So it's 3.6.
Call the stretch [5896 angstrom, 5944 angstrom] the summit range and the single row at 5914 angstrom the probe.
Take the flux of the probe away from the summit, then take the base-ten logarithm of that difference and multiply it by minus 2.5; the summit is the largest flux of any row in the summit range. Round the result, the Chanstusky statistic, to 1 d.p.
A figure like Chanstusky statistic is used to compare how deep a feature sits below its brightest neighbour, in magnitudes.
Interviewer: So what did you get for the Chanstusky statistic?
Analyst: -0.9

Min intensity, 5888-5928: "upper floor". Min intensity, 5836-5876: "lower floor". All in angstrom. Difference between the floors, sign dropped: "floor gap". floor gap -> 4.5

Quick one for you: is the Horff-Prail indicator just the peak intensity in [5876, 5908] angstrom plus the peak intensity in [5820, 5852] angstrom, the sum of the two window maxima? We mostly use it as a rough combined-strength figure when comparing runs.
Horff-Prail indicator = 42.4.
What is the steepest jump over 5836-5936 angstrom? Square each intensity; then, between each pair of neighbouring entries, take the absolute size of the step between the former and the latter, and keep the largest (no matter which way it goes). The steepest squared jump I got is 112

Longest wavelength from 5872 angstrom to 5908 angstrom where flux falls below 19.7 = 5902 angstrom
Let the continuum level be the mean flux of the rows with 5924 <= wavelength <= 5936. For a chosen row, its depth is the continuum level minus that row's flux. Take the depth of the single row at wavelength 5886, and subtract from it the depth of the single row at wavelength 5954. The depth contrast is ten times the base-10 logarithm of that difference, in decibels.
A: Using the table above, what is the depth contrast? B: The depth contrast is 6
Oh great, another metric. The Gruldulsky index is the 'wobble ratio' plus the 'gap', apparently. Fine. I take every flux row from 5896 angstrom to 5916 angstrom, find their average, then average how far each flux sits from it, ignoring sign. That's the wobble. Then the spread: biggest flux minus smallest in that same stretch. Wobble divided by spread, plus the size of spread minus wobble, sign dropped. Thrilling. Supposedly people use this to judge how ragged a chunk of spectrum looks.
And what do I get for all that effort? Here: 2.8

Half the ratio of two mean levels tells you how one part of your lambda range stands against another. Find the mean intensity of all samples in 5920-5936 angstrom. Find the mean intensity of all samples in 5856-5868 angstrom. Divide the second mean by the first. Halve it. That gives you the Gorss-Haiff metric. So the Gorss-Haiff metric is 0.528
